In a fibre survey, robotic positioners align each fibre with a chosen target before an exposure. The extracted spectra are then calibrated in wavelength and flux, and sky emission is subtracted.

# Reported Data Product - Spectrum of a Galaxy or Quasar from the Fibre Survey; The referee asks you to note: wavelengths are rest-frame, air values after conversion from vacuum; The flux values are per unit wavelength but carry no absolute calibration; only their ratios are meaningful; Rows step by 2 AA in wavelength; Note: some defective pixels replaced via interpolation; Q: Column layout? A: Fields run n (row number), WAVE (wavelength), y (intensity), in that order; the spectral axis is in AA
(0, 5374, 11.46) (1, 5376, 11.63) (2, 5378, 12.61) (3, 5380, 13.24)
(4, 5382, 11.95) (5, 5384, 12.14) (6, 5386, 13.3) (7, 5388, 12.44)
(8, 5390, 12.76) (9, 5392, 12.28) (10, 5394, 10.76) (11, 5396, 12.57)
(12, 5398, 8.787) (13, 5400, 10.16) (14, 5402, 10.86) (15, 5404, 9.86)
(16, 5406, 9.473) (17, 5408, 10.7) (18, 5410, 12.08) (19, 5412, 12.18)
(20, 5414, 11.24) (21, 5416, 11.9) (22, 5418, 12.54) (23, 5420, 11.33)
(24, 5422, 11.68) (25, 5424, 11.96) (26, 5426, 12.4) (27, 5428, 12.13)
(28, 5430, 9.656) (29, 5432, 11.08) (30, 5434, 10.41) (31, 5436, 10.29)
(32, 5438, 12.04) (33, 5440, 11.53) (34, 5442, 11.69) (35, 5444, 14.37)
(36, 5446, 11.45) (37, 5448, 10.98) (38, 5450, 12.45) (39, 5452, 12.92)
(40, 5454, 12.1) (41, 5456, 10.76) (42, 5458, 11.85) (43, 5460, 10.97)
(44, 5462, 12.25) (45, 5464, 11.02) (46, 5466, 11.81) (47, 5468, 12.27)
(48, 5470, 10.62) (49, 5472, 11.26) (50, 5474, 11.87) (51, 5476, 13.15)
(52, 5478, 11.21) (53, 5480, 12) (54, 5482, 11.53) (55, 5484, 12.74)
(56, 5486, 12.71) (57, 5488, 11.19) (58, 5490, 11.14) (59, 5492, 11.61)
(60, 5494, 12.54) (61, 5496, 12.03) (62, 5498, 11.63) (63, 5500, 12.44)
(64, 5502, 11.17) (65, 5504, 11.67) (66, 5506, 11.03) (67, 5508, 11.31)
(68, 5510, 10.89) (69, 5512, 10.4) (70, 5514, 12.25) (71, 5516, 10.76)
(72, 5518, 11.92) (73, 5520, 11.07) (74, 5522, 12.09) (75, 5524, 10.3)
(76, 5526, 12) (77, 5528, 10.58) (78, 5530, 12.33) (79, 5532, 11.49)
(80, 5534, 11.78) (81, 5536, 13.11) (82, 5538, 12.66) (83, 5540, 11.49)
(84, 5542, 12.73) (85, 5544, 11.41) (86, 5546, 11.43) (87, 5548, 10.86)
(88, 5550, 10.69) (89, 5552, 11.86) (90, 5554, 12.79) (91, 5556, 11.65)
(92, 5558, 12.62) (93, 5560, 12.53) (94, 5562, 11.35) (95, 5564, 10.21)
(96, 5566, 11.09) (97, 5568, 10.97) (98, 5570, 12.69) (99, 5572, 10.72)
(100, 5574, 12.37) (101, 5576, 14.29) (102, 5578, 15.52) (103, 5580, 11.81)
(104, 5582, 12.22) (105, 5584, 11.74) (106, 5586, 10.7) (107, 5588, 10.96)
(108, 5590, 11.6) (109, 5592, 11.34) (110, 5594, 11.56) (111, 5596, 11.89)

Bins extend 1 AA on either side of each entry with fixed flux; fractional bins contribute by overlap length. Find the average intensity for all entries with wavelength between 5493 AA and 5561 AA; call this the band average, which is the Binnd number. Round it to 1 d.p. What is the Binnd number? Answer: 11.7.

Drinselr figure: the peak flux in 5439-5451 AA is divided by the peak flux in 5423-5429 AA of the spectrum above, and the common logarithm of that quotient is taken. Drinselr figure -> 0.06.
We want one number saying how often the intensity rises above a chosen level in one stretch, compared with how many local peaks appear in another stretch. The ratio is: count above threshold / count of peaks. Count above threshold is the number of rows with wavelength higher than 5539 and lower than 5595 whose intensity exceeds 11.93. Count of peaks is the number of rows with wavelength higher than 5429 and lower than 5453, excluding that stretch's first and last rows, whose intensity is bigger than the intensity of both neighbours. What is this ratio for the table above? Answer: 3.0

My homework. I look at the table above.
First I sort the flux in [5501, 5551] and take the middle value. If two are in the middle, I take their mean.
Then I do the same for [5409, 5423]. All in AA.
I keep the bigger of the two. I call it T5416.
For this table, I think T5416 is 11.9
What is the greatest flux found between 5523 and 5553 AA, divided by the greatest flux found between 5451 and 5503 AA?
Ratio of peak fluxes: 1.00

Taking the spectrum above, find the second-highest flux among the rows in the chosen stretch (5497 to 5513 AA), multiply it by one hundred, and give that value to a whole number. 1167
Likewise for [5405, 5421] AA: 1218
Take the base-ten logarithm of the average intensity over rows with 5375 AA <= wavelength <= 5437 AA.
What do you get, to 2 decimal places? 1.06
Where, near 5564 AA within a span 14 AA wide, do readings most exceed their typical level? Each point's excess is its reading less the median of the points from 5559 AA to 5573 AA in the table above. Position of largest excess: 5570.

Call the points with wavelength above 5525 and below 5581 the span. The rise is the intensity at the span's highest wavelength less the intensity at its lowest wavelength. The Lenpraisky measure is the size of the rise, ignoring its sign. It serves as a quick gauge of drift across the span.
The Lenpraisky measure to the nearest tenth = 0.2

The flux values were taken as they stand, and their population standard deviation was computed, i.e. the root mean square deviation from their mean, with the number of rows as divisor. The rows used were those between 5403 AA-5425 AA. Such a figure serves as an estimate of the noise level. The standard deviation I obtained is 0.9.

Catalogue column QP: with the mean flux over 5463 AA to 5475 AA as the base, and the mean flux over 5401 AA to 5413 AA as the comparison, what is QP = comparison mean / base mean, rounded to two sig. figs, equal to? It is 0.95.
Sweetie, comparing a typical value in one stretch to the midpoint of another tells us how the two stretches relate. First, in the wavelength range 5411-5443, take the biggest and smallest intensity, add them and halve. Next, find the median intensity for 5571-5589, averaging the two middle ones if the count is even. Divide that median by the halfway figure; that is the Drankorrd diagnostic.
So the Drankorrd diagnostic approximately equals 1.06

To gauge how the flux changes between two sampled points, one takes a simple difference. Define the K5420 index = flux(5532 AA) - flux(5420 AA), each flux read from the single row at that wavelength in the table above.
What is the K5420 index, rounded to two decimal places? 0.16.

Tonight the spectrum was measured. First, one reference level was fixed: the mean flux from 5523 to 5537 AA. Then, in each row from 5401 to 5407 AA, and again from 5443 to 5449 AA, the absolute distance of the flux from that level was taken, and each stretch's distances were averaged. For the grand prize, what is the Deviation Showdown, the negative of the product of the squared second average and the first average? -2.29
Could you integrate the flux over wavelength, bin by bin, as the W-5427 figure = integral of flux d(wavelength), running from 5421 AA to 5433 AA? 138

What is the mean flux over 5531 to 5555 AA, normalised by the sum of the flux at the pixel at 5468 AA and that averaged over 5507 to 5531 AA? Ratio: 0.503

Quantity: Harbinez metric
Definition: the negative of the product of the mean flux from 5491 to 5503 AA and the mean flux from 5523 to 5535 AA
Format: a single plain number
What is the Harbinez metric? -136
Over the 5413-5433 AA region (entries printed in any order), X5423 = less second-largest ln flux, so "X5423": -2.518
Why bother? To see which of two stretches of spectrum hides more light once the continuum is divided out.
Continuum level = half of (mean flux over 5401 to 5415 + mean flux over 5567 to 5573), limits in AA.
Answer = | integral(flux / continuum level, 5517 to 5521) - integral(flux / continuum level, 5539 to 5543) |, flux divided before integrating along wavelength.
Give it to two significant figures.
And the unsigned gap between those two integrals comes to 0.22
